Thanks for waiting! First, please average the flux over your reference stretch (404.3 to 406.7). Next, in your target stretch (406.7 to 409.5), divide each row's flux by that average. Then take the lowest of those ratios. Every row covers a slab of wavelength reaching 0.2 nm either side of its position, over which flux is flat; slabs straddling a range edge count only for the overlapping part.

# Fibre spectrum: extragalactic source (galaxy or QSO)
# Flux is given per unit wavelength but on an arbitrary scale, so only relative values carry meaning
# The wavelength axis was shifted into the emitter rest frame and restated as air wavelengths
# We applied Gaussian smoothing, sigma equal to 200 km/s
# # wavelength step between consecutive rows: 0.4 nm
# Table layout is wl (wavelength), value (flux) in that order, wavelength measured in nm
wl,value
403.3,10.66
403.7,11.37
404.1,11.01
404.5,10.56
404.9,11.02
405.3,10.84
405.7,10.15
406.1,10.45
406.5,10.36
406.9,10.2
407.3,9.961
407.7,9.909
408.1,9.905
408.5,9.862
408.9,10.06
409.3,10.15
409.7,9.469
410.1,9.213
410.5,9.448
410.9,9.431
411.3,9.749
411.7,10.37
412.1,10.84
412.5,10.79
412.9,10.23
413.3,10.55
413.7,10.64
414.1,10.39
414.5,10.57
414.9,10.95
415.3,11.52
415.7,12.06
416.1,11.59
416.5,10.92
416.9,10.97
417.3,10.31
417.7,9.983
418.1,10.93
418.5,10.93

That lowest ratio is 0.934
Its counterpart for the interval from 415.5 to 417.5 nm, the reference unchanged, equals 0.976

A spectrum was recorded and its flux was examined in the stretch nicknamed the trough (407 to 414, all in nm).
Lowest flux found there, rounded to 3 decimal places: 9.213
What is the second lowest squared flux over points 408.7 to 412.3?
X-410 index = 89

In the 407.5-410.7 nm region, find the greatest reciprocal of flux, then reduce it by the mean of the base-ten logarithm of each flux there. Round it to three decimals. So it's -0.880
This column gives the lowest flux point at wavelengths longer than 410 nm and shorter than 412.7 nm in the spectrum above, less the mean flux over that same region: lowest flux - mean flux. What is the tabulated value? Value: -0.8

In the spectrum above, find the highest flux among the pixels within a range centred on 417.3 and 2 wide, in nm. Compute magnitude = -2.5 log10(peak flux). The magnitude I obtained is -2.60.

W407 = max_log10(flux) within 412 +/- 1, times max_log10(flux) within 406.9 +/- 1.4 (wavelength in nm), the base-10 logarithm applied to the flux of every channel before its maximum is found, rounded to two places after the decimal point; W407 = 1.05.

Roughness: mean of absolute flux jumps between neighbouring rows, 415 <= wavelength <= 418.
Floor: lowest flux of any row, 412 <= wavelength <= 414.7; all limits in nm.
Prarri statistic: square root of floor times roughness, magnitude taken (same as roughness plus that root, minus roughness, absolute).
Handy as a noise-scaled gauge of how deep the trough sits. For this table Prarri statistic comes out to 2.15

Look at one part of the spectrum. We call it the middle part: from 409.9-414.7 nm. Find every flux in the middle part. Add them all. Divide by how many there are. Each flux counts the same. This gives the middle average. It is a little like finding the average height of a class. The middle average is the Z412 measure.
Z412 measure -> 10.2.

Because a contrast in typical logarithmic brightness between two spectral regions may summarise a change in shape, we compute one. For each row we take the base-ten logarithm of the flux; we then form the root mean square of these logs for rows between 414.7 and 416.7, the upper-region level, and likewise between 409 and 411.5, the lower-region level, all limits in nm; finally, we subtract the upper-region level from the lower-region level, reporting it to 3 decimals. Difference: -0.076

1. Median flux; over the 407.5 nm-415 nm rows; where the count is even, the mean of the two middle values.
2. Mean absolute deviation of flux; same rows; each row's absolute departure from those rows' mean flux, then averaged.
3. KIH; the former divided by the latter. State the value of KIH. 23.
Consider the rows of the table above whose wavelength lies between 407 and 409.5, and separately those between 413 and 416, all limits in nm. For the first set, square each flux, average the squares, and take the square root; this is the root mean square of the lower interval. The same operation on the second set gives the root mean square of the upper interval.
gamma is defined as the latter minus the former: 0.99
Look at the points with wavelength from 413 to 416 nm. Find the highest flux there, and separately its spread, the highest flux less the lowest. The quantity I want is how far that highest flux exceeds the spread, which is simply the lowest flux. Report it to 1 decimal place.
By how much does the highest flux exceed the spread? 10.4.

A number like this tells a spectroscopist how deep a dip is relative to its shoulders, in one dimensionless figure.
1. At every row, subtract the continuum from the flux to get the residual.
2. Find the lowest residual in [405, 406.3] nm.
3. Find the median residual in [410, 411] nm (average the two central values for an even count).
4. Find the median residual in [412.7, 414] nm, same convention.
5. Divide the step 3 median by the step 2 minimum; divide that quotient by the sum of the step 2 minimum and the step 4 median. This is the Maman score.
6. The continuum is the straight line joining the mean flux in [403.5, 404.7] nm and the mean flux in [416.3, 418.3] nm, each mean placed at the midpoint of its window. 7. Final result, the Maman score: -1.8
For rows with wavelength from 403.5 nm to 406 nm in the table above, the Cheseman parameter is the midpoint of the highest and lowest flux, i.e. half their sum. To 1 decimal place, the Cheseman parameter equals 10.8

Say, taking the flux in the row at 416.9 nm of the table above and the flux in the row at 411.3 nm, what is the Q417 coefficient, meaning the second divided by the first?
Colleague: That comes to 0.89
